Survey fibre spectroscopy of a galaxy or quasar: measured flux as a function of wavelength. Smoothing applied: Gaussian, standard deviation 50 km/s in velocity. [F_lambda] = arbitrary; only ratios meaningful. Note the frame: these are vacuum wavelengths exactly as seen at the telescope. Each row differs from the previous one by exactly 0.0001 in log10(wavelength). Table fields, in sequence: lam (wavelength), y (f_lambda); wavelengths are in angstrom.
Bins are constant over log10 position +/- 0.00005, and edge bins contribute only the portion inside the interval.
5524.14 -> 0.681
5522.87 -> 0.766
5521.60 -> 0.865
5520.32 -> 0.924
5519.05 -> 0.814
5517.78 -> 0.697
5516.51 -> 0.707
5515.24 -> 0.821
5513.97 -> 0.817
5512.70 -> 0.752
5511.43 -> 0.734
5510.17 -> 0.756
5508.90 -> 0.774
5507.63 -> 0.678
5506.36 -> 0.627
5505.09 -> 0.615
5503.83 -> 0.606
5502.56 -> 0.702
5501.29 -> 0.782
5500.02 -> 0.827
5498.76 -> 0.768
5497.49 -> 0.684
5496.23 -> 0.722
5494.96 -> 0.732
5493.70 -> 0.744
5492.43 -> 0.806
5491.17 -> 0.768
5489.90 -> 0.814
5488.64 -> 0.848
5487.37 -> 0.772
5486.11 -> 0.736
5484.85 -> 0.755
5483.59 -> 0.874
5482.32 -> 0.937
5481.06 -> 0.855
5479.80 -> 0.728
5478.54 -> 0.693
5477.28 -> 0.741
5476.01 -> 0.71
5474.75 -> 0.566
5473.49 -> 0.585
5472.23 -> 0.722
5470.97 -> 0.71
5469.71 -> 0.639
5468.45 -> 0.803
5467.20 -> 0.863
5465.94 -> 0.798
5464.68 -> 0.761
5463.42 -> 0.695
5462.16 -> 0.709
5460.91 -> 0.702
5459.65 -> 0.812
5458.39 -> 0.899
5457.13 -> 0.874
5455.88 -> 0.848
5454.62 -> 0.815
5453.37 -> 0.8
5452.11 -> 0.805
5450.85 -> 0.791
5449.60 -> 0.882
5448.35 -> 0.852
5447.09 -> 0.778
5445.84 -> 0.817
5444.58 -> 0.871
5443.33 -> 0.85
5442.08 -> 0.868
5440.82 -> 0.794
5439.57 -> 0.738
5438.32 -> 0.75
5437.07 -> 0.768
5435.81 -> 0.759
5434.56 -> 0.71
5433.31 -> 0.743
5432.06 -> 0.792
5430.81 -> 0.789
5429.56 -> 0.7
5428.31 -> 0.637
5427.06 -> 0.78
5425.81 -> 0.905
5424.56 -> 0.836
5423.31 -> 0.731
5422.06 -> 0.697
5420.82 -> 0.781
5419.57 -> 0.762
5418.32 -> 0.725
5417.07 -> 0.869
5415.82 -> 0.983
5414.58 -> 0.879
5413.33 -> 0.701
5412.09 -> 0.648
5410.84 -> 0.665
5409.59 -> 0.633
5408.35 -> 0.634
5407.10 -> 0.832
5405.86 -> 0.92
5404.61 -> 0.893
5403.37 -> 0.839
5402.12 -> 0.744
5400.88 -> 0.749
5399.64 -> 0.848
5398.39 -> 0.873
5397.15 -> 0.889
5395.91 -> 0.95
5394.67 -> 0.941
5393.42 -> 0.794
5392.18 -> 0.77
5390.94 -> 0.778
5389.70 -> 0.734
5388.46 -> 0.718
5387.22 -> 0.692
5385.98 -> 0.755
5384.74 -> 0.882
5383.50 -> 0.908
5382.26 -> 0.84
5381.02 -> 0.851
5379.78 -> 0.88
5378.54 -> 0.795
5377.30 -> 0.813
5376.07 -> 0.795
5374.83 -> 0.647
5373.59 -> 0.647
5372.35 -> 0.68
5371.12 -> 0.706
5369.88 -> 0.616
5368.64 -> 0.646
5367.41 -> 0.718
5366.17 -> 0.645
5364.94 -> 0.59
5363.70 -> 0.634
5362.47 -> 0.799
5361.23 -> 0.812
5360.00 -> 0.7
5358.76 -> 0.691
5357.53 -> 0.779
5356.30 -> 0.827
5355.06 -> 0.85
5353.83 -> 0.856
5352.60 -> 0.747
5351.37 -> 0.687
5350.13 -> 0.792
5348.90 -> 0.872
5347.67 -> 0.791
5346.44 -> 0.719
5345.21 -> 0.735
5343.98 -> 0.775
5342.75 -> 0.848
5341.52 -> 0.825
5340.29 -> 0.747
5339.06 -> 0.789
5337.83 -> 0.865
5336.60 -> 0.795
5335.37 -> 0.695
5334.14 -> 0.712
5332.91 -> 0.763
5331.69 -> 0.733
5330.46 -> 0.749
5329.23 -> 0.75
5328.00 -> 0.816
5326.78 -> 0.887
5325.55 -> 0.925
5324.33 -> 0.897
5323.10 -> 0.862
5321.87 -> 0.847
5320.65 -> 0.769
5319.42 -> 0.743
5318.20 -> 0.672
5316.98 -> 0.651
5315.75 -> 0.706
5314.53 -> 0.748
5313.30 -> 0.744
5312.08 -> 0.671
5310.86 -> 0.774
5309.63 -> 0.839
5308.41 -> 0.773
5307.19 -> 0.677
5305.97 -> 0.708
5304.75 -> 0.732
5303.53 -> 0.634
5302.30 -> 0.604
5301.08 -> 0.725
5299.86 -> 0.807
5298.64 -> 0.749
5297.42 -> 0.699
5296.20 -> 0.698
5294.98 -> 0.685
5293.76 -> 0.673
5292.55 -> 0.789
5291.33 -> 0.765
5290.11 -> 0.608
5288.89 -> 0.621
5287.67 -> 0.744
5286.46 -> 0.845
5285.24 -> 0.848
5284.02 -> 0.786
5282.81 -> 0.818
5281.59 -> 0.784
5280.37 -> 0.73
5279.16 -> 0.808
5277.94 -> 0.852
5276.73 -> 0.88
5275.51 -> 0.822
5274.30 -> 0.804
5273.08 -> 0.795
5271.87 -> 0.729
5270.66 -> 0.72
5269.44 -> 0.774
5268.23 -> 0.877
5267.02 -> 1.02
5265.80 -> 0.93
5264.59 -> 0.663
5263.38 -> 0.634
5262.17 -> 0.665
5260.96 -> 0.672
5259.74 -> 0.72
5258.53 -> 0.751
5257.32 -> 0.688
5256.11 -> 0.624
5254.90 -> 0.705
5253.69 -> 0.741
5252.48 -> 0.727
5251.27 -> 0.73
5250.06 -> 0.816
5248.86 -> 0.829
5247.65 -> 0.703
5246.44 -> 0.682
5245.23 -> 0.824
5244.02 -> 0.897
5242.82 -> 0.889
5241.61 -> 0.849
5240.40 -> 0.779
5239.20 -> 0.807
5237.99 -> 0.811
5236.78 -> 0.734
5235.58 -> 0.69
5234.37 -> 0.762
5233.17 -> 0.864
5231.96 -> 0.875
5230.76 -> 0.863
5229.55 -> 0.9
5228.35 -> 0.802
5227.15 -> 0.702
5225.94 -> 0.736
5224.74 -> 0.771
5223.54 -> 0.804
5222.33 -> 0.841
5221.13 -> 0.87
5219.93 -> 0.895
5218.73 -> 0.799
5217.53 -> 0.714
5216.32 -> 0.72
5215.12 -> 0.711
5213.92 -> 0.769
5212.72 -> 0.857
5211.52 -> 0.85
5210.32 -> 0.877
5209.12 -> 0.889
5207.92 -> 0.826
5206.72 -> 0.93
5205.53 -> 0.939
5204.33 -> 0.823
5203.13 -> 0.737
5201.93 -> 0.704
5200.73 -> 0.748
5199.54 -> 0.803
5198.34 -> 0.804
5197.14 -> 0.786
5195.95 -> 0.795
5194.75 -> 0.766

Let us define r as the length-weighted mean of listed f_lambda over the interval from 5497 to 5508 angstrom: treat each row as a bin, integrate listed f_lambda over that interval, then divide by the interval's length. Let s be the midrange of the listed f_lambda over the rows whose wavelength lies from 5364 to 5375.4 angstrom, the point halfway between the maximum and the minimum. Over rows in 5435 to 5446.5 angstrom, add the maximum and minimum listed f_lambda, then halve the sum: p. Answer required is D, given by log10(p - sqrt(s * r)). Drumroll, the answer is -0.9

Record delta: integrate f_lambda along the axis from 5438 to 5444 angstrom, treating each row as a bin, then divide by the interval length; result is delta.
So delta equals 0.80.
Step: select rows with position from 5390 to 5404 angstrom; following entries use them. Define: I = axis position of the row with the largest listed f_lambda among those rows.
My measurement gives 5395.91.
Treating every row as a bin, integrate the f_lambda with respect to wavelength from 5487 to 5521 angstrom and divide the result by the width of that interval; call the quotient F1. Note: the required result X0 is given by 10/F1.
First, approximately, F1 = 0.75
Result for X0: 13.3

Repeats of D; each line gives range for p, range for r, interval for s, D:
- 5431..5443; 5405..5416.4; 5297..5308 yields -1.3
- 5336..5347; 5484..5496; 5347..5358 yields -1.8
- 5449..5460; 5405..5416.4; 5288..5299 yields -0.9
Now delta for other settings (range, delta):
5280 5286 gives 0.80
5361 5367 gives 0.69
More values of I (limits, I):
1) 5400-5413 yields 5405.86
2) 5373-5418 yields 5415.82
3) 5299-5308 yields 5299.86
